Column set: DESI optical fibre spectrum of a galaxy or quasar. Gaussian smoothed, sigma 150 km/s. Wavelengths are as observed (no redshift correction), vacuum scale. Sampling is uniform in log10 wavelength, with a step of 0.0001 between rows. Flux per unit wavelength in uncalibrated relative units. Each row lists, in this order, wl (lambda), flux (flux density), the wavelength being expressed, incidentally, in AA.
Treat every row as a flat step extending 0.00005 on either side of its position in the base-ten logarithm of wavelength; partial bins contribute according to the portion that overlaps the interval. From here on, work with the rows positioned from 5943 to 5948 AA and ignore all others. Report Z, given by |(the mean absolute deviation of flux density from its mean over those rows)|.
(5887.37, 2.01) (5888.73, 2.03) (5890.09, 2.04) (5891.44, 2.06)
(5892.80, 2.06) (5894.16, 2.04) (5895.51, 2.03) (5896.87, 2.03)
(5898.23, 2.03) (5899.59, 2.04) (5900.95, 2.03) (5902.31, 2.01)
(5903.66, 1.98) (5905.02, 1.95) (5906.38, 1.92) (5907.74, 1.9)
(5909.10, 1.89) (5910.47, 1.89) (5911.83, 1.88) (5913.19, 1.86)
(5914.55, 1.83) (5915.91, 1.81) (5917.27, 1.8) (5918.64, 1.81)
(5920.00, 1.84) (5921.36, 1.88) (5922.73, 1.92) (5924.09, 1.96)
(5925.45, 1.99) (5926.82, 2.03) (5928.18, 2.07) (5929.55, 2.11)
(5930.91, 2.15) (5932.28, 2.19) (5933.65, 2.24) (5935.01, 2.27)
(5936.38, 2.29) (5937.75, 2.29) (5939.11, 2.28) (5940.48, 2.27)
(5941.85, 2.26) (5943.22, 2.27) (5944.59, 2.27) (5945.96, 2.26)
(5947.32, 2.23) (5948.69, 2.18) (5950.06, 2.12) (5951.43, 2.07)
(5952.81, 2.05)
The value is 0.014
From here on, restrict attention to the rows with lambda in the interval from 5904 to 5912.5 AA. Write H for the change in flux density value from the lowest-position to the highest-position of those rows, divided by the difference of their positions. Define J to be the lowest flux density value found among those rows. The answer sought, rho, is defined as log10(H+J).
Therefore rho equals 0.27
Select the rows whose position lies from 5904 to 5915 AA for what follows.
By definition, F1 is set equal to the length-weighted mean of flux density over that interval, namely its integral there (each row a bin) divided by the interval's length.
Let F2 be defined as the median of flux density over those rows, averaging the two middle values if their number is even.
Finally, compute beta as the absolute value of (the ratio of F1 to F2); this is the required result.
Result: 1.00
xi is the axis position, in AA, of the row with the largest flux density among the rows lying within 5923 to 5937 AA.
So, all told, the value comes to 5936.38 AA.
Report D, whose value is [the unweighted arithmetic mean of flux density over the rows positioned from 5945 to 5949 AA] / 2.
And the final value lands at 1.112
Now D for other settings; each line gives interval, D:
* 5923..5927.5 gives 0.997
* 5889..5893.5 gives 1.027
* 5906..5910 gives 0.952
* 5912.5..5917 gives 0.917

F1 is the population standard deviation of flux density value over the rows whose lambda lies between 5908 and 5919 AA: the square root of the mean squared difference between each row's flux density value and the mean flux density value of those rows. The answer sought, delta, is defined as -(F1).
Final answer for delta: -0.036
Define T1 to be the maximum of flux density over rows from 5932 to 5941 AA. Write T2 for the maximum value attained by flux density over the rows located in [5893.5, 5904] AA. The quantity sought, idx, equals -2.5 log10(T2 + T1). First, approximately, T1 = 2.29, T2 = 2.04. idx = -1.59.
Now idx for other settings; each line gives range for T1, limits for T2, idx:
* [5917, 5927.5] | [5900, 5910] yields -1.52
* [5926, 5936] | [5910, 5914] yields -1.55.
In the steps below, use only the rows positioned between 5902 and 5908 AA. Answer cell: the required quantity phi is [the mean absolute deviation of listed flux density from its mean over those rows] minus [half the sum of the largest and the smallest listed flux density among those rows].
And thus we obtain -1.92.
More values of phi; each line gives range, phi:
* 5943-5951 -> -2.15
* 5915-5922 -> -1.81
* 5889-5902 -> -2.04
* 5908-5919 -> -1.81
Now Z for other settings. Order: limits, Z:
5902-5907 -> 0.030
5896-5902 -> 0.004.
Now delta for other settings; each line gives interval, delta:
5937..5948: -0.017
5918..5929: -0.086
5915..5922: -0.029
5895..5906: -0.029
